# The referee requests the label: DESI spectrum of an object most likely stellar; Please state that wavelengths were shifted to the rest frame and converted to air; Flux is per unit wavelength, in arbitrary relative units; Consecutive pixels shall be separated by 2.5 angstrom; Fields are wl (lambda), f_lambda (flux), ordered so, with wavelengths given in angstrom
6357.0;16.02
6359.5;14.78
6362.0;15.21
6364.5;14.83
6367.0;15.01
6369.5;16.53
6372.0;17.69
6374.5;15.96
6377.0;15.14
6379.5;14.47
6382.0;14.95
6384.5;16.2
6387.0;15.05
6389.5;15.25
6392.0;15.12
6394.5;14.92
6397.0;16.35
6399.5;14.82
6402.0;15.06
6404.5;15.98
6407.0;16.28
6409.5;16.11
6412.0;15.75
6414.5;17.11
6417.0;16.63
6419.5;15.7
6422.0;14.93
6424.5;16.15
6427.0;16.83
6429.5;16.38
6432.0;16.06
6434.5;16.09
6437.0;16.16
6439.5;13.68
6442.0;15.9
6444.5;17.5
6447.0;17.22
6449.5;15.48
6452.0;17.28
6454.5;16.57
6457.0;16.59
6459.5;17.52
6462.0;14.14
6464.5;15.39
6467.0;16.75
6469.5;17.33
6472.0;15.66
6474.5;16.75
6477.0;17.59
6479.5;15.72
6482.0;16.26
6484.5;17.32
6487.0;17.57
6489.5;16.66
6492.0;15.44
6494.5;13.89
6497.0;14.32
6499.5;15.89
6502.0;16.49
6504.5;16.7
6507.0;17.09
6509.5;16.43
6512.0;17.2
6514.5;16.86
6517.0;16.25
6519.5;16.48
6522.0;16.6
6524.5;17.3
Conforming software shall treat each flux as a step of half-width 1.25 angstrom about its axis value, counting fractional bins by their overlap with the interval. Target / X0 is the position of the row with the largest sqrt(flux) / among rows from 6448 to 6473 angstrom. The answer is 6459.5 angstrom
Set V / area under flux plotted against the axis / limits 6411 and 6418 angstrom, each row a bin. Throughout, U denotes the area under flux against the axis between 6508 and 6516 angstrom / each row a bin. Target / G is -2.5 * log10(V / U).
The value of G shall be 0.16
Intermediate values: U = 135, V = 115.6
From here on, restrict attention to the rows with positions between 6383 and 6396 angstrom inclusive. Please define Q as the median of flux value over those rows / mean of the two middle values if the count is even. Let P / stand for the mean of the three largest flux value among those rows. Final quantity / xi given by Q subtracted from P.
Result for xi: 0.40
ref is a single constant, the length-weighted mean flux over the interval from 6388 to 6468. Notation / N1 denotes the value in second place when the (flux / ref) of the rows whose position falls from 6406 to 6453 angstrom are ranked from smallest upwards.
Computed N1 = 0.934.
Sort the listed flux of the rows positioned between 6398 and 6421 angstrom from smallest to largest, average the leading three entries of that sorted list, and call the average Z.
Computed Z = 15.2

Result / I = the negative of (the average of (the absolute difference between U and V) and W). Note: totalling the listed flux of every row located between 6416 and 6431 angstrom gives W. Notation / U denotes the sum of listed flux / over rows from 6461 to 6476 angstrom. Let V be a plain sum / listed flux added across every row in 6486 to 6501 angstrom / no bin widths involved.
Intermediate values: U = 96.0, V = 94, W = 97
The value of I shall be -49.4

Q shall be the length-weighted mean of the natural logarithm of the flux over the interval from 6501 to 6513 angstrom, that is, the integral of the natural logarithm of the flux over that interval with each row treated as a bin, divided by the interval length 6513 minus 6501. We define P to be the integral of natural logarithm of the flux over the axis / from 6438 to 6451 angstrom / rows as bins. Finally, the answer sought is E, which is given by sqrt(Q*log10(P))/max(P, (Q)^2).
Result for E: 0.058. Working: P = 36.0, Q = 2.82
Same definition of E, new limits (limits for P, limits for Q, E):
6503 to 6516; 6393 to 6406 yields 0.056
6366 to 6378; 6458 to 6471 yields 0.062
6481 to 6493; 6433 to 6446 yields 0.061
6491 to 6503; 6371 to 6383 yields 0.063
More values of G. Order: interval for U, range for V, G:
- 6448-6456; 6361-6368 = 0.25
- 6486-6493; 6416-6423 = 0.05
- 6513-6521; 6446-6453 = 0.14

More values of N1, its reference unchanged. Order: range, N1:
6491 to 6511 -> 0.896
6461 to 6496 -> 0.885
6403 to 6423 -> 0.982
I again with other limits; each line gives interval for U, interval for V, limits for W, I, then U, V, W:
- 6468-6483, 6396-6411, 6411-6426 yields -50.5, 99.3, 95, 96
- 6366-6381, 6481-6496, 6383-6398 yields -47.6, 94.8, 97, 93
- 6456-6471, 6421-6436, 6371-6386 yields -47.8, 97.7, 96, 94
